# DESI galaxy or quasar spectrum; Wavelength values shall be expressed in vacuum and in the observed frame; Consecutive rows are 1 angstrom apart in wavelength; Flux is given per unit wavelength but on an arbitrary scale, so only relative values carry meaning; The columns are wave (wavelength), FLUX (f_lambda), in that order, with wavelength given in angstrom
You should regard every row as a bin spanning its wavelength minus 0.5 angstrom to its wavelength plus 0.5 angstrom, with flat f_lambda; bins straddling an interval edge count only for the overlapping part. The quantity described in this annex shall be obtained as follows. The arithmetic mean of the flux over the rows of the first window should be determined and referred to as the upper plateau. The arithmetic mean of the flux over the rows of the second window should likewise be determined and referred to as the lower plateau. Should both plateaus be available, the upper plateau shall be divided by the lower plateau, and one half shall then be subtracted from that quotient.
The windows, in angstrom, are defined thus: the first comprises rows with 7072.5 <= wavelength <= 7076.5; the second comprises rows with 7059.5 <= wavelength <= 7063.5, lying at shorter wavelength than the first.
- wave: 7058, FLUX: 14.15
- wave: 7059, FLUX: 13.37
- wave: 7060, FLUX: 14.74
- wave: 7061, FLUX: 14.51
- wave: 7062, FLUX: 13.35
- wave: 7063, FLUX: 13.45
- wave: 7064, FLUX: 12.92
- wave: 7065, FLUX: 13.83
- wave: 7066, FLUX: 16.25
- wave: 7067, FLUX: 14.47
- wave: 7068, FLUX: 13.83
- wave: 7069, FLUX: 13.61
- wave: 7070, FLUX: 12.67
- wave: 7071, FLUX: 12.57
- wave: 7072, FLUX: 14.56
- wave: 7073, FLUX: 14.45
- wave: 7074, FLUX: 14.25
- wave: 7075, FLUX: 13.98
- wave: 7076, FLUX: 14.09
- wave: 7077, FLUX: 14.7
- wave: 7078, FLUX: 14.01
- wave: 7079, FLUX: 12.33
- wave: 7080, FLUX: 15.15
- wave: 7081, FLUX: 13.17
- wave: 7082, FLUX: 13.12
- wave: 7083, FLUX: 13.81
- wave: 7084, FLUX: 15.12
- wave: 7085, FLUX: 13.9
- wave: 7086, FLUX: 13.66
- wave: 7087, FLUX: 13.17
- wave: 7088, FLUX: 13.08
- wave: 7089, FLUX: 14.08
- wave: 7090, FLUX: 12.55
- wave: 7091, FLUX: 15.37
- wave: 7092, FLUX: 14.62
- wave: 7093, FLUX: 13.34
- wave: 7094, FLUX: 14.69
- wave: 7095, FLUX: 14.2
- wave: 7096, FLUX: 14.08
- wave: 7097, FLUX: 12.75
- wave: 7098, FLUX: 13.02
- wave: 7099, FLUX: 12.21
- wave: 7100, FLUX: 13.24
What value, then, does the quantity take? 0.513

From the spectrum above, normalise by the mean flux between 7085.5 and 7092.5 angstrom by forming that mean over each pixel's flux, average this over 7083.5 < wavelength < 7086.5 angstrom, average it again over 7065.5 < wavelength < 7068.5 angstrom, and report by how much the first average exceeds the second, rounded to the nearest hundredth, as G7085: 0.04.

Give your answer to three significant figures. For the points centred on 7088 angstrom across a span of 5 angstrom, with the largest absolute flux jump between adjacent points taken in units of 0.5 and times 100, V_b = 306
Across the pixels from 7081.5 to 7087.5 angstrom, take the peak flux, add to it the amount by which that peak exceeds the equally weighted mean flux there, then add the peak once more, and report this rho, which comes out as 31.6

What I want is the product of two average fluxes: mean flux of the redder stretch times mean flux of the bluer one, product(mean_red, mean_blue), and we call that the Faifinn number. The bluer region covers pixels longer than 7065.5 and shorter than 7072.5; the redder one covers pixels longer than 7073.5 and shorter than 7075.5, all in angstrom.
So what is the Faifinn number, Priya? 198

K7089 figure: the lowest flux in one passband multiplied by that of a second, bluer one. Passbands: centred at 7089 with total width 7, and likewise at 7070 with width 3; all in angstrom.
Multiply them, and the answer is 158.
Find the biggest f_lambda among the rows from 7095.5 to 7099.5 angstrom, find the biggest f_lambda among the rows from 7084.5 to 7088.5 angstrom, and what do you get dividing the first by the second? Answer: 1.01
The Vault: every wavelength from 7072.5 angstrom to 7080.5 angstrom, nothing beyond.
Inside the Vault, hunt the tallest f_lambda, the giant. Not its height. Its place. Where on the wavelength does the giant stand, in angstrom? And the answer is 7080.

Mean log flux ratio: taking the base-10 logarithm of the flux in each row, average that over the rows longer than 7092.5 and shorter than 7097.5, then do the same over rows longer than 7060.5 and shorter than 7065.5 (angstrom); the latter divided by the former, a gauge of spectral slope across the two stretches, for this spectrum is 0.995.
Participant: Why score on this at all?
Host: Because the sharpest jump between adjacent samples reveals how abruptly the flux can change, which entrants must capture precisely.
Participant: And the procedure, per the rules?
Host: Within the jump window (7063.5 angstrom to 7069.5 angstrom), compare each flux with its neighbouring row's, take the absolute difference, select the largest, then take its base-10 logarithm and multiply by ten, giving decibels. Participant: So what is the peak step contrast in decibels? 3.8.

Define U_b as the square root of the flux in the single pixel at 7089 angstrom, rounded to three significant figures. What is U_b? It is 3.75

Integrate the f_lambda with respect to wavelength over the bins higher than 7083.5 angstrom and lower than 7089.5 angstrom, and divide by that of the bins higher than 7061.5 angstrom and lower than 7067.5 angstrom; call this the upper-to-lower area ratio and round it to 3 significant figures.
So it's 0.985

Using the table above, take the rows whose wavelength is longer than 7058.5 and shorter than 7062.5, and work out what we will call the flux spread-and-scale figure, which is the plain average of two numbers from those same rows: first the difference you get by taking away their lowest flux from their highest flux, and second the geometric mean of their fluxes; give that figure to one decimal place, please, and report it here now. 7.7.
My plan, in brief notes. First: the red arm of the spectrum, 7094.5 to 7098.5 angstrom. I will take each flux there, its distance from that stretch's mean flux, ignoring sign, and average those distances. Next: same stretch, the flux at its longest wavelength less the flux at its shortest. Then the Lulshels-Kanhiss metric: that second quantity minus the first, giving -1.8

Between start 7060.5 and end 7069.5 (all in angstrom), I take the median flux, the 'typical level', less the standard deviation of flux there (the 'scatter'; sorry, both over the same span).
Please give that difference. 12.9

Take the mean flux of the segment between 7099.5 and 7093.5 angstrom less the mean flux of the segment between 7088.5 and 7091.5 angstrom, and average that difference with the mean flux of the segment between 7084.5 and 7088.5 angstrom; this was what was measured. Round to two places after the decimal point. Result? 6.47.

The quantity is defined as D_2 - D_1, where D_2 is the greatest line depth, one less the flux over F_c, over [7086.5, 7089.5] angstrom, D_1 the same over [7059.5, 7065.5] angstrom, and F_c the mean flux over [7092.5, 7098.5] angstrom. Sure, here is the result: -0.012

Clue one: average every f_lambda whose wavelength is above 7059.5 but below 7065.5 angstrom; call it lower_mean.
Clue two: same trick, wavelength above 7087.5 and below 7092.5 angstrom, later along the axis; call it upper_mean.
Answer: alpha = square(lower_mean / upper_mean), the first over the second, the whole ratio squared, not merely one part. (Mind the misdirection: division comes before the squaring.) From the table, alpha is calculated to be 0.98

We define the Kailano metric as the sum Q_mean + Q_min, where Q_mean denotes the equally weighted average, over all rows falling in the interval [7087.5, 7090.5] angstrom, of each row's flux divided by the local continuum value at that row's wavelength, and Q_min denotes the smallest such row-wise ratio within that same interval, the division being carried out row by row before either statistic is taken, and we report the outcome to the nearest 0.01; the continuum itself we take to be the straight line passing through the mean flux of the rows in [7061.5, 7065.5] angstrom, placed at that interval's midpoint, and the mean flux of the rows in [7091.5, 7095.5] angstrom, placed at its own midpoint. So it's 1.83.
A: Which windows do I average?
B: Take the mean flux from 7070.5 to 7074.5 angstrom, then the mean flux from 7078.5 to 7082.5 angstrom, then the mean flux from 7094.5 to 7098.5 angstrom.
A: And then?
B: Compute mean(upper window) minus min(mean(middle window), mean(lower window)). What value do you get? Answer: 0.1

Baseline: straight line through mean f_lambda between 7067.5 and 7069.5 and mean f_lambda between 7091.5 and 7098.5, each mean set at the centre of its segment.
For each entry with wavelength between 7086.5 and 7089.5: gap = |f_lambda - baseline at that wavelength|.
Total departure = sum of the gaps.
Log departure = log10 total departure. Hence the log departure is 0.21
